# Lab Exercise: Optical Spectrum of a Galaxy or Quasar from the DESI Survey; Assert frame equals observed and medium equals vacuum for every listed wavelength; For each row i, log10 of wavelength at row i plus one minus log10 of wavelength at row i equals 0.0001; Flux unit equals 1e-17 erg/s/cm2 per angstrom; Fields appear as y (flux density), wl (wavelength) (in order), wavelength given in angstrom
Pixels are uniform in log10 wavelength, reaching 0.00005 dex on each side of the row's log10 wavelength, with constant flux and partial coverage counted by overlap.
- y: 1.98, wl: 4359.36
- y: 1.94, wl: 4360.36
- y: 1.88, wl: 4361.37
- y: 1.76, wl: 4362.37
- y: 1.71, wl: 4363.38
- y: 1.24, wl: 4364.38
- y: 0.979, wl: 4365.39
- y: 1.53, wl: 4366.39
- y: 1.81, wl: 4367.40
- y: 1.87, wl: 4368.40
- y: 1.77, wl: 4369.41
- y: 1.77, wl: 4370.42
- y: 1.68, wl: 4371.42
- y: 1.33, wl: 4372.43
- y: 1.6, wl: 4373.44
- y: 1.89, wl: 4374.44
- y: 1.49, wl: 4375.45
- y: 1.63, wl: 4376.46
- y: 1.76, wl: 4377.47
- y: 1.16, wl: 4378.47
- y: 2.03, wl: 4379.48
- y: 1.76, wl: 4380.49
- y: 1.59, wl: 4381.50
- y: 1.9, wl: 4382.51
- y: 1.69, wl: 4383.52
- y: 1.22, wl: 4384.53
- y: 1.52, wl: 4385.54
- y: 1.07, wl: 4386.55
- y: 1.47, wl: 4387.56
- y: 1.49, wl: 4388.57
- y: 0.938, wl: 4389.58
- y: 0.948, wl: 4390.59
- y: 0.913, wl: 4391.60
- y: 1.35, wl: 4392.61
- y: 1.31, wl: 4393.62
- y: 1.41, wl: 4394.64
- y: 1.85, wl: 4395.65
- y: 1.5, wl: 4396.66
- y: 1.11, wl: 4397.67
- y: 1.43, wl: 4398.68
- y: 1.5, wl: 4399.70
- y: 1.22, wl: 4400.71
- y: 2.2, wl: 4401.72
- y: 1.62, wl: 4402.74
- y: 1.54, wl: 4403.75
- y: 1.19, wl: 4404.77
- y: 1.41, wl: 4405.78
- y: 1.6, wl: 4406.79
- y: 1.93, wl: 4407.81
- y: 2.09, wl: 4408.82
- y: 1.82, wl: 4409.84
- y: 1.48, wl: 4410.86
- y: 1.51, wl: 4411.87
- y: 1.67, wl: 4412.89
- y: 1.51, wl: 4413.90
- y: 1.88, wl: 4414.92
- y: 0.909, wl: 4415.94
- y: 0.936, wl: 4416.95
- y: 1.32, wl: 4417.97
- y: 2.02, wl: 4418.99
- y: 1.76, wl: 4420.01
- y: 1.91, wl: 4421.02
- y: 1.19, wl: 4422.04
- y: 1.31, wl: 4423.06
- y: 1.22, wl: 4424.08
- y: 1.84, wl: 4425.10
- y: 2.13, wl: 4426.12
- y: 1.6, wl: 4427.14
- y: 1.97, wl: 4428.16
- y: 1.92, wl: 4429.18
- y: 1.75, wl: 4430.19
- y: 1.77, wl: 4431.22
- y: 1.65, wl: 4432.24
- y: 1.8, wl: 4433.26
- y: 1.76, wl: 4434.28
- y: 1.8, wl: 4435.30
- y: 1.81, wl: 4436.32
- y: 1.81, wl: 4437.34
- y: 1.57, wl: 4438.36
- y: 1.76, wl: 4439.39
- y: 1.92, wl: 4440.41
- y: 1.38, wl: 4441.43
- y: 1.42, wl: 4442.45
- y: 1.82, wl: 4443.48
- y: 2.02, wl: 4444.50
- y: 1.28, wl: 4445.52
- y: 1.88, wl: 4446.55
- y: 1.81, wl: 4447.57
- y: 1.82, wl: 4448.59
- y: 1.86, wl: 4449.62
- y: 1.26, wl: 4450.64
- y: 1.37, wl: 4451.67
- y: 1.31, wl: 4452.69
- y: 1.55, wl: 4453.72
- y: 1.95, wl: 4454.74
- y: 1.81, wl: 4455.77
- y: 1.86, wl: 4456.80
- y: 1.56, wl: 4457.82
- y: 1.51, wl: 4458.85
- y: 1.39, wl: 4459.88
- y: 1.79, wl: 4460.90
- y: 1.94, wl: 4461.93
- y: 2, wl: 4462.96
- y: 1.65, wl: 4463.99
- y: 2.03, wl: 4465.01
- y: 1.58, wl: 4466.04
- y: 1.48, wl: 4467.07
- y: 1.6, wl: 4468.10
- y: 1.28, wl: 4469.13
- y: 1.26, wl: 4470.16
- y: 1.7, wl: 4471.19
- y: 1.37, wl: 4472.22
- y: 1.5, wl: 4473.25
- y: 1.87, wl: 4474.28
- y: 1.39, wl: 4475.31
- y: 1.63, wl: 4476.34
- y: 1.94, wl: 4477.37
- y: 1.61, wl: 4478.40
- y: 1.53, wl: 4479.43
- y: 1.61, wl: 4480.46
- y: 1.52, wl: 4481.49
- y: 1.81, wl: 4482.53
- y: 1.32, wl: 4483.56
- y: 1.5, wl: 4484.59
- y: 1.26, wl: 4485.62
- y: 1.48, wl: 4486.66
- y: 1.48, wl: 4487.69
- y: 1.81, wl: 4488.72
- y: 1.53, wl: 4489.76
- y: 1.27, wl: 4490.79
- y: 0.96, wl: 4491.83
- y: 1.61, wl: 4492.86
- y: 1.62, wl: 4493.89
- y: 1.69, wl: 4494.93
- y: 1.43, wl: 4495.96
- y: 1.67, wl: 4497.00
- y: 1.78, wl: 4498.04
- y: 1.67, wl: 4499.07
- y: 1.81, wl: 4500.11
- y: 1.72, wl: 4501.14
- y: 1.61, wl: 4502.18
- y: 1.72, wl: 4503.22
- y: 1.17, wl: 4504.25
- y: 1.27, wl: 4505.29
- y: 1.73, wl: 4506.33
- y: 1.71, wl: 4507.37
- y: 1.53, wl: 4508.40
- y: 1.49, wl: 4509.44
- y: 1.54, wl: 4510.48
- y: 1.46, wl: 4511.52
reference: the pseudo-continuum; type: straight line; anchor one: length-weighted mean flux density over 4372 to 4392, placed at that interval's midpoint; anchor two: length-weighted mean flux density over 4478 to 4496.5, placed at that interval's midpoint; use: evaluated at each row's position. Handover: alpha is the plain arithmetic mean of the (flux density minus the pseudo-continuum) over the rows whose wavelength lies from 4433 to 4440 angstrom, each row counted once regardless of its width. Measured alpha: 0.27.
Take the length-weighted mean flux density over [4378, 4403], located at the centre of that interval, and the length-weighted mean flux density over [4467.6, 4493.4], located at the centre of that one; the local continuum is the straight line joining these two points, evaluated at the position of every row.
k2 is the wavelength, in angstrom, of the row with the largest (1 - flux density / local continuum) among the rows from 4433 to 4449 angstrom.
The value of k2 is 4445.52 angstrom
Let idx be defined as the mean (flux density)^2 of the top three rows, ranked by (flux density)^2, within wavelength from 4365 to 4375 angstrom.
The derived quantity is 3.4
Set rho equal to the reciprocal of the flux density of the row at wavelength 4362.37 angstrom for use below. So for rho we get 0.568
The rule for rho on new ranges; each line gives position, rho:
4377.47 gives 0.568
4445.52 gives 0.781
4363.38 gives 0.585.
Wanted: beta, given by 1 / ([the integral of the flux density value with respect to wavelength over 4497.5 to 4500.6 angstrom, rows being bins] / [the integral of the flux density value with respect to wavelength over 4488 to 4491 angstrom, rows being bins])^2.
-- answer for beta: 0.7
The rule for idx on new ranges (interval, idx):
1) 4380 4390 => 3.2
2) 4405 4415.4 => 3.9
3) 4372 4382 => 3.6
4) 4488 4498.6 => 3.1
